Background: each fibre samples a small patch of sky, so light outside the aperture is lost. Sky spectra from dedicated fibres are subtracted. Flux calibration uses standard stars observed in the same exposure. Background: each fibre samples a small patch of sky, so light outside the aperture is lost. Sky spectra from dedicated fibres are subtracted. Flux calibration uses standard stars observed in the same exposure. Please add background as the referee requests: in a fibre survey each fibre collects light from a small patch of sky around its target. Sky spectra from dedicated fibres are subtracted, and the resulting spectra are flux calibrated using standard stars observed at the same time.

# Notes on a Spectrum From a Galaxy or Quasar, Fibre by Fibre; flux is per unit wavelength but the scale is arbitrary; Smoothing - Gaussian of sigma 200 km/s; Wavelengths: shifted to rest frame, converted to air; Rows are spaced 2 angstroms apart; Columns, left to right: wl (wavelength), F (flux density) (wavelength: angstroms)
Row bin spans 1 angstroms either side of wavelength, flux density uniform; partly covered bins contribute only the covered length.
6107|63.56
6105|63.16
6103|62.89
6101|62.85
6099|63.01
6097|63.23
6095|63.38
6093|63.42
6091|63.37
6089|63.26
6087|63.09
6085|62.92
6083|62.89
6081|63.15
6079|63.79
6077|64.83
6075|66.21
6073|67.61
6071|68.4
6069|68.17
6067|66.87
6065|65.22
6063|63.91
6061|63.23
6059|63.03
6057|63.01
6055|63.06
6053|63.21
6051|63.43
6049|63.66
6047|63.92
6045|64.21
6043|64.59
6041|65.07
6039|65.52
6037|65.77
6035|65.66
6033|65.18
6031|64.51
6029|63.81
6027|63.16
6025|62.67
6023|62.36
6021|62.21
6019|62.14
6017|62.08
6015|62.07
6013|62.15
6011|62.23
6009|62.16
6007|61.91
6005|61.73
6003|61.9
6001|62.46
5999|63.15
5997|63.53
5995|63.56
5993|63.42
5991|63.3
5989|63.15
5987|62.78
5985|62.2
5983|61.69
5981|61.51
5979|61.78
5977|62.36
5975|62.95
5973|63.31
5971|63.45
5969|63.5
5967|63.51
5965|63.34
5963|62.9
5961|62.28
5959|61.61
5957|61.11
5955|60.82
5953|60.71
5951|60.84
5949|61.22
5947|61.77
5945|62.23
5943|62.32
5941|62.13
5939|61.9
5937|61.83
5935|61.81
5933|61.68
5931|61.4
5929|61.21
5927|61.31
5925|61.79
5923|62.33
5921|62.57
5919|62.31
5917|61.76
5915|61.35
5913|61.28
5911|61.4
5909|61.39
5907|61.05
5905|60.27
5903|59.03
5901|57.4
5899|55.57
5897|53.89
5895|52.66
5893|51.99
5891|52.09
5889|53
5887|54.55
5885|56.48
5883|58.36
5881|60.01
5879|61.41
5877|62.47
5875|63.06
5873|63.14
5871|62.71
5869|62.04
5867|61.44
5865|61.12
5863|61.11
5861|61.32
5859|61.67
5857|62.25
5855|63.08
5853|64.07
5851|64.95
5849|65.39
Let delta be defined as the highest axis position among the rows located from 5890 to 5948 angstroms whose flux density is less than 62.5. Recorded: 5947 angstroms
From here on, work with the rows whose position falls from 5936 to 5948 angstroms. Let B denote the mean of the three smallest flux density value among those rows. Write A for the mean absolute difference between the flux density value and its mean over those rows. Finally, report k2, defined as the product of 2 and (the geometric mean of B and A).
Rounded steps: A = 0.20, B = 61.8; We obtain 7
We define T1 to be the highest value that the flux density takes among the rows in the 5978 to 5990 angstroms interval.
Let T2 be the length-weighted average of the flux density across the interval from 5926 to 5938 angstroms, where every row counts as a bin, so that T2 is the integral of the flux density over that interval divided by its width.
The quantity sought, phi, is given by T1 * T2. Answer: 3886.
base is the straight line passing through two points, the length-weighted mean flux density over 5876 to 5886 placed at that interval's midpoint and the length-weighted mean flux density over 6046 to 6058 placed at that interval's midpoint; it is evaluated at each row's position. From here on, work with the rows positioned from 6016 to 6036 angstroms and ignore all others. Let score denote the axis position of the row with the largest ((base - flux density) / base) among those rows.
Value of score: 6017 angstroms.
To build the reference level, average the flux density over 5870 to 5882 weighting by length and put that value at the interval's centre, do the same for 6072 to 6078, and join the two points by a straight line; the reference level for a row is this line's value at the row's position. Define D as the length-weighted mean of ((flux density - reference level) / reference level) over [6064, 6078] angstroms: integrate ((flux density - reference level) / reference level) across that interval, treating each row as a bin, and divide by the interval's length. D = 0.009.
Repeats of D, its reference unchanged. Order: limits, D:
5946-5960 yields -0.040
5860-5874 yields -0.002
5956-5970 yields -0.021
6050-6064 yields -0.039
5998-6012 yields -0.040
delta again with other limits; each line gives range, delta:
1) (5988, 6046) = 6023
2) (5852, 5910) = 5909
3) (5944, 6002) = 6001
